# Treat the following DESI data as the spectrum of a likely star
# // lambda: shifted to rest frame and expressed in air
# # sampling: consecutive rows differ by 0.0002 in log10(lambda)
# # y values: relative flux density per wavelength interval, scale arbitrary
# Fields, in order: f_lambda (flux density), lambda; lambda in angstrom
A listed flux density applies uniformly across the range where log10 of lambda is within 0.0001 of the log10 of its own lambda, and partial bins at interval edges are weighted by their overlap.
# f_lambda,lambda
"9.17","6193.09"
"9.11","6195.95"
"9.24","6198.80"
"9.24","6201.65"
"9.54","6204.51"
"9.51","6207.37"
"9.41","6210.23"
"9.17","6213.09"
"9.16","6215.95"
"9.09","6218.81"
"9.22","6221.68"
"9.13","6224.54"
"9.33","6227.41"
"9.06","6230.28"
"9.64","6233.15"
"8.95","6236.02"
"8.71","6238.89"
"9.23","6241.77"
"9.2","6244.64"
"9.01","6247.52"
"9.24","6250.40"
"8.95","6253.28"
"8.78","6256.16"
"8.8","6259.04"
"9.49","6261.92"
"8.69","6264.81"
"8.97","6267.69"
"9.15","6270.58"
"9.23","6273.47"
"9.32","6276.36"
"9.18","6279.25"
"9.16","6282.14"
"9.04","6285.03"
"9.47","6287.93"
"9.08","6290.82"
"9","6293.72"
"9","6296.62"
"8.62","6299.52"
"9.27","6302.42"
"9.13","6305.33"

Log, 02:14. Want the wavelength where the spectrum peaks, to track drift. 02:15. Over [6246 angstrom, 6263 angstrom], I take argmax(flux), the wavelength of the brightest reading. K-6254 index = 6261.92 angstrom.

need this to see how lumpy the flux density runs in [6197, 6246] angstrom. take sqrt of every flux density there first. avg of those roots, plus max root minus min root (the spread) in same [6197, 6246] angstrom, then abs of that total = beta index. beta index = 3.19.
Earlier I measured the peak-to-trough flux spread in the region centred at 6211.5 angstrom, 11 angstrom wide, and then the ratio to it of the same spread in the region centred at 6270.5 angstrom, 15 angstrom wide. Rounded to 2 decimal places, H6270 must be 1.80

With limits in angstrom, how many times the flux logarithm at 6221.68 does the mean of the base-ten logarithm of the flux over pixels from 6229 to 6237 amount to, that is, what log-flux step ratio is 1.00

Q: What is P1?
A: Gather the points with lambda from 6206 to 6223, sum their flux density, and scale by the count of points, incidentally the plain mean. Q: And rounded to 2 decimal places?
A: 9.26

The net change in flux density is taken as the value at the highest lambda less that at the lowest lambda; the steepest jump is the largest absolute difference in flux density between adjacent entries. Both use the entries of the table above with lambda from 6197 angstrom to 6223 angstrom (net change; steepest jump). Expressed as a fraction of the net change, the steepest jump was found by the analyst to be -15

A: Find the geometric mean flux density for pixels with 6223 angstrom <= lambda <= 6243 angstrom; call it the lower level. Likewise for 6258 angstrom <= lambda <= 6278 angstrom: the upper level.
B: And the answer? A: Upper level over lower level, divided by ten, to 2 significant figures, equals 0.099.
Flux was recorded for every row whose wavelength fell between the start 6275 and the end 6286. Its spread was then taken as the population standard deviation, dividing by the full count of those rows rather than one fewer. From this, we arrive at 0.10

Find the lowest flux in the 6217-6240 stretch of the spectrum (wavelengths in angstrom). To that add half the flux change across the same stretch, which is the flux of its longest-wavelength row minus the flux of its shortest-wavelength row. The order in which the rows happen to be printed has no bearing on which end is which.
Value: 8.52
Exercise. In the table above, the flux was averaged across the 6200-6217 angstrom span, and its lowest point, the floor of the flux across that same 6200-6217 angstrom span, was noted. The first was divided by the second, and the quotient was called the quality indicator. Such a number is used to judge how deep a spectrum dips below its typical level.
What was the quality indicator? 1.02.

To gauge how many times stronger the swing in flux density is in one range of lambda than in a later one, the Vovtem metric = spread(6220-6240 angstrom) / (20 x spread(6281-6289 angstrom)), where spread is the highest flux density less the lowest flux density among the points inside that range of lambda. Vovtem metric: 0.11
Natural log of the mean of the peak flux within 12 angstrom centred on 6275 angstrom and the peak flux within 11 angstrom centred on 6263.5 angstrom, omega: 2.24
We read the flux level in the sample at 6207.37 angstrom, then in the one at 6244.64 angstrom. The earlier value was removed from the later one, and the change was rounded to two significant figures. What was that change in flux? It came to -0.31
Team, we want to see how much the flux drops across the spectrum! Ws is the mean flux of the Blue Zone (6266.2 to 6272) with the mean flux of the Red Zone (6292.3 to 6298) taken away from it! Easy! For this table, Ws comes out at 0.06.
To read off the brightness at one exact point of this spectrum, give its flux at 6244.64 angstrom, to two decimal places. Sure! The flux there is 9.20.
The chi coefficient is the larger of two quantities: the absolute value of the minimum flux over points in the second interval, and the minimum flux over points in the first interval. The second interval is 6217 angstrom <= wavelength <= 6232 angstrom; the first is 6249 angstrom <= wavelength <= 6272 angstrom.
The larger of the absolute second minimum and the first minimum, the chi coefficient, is 9.06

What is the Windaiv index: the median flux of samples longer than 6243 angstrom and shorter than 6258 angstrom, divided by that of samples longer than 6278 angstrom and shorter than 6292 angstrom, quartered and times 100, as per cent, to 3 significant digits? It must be 24.6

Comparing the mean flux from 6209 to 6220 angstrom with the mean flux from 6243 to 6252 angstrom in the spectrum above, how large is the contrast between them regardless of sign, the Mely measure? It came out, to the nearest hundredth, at 0.06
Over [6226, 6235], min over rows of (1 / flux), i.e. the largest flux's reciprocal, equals 0.1037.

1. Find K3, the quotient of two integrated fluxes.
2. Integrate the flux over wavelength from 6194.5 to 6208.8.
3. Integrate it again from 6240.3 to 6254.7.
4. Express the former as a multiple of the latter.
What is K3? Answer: 1.015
